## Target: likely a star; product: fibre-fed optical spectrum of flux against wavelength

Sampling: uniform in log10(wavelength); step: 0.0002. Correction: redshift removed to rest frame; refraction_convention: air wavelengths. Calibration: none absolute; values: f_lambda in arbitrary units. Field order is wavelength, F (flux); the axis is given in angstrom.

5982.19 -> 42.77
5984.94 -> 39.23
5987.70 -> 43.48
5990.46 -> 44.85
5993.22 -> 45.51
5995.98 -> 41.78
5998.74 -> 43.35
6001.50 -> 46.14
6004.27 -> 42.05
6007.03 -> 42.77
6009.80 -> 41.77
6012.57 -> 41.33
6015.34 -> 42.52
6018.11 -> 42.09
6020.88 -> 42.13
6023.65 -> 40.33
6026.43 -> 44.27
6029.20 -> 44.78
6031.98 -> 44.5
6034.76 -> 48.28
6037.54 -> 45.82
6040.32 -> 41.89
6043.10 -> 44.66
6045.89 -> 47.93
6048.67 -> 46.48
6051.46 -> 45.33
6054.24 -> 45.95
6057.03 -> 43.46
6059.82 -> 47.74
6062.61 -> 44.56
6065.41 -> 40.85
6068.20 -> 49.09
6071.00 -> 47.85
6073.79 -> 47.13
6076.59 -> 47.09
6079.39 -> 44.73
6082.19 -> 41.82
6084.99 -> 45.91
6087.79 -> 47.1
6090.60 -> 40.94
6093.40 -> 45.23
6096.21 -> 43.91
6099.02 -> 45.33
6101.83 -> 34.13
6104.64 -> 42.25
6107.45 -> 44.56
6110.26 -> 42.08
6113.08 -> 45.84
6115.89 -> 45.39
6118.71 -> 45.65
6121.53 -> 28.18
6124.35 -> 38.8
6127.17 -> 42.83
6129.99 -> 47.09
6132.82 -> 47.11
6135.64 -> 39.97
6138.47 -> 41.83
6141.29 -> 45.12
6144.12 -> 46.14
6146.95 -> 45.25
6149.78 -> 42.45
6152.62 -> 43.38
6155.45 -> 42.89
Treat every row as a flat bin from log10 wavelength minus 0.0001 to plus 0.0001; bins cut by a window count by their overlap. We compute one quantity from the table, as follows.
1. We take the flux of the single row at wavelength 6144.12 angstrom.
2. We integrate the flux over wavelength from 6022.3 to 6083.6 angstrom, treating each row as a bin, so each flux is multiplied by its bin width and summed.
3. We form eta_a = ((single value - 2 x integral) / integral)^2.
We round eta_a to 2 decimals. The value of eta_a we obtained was 3.93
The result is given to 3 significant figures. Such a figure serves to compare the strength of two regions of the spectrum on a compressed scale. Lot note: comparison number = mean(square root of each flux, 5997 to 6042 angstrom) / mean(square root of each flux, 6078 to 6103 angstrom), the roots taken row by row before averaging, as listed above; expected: 1.00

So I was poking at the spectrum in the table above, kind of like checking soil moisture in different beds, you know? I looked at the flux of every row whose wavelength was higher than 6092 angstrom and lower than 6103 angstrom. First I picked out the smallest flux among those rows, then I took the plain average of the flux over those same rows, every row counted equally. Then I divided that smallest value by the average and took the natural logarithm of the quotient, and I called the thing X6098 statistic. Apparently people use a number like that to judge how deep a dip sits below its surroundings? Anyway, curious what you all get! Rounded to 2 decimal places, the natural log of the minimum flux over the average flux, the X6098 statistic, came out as -0.21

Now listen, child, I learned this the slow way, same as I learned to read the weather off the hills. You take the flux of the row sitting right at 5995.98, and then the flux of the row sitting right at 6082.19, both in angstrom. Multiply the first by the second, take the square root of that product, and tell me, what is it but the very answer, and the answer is 41.8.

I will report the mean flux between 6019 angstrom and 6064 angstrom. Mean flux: 44.9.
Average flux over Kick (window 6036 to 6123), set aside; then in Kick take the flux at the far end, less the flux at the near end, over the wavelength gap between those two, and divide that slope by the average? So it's -0.0048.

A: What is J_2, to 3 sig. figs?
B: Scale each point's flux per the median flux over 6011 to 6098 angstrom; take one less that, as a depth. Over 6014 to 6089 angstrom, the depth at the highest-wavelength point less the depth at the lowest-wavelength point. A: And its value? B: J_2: -0.102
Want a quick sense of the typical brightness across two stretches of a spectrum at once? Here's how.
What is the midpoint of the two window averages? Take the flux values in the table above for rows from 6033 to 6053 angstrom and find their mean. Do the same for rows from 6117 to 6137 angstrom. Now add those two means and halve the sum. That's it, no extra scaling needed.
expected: 43.6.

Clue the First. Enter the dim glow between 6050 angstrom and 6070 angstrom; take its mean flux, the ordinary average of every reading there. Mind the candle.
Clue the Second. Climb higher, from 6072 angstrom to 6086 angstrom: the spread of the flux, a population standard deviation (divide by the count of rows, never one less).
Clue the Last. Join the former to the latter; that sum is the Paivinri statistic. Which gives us 47.3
